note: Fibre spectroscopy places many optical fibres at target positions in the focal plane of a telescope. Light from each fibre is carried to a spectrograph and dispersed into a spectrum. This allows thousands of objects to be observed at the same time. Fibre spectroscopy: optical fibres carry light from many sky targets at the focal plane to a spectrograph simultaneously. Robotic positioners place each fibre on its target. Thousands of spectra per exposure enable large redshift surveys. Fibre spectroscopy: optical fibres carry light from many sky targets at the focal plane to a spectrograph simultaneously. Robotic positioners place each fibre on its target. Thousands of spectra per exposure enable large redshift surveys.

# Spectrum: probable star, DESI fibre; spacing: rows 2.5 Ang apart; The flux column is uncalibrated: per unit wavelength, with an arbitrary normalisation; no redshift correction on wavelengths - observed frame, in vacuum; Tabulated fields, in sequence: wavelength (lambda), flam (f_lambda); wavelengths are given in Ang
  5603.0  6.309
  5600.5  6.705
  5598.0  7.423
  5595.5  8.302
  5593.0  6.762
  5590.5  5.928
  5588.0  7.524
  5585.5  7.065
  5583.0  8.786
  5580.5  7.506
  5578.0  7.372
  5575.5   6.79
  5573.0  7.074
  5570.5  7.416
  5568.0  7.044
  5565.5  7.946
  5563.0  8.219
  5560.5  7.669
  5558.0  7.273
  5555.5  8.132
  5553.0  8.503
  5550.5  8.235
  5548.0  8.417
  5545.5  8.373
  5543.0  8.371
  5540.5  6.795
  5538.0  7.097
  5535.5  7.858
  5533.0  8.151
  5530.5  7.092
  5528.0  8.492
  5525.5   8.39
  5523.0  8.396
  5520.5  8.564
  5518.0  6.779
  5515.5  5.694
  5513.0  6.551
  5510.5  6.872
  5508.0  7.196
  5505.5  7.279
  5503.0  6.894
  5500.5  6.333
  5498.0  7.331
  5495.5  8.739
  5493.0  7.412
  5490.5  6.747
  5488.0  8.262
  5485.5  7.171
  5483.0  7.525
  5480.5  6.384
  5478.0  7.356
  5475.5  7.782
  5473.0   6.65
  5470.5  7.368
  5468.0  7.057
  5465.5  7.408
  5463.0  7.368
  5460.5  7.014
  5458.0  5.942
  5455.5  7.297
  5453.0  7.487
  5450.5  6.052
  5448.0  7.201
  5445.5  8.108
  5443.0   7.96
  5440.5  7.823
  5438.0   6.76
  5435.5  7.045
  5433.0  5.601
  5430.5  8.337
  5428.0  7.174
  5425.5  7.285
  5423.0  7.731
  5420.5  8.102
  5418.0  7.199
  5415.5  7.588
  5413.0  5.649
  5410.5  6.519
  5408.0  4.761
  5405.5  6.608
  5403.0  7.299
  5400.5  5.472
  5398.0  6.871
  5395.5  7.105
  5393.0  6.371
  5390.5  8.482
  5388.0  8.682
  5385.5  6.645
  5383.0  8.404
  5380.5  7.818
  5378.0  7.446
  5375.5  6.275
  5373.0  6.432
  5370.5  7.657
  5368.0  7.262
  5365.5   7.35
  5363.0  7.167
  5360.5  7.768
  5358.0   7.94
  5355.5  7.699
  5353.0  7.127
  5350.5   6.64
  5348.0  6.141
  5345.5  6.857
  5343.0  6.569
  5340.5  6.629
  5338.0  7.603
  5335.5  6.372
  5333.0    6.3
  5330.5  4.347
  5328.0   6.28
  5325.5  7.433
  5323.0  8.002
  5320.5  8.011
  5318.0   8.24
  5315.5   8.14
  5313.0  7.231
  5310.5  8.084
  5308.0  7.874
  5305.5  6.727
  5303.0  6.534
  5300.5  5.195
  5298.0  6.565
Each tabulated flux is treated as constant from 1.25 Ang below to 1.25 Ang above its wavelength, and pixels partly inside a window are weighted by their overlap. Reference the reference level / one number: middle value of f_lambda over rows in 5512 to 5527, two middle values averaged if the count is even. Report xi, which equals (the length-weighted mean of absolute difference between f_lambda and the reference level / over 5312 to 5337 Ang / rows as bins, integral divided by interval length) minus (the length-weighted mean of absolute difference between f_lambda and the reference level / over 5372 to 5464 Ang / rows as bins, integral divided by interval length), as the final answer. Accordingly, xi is 0.15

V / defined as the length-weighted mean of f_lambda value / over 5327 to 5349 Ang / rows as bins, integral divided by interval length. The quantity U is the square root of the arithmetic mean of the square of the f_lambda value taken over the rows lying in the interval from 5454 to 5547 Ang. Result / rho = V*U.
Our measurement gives 46.9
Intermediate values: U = 7.39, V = 6.35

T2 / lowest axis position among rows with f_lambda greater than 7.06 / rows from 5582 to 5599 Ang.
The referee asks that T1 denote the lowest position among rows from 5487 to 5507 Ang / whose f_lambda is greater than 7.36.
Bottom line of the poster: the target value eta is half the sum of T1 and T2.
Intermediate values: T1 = 5488.0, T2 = 5583.0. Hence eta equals 5535.5 Ang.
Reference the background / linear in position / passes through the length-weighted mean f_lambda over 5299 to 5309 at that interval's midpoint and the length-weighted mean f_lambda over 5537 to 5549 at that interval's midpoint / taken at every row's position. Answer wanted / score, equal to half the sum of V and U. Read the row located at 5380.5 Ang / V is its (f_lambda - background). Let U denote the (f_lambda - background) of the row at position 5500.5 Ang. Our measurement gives -0.2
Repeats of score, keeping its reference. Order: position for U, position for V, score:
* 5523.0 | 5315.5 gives 1.1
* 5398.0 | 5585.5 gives -0.6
